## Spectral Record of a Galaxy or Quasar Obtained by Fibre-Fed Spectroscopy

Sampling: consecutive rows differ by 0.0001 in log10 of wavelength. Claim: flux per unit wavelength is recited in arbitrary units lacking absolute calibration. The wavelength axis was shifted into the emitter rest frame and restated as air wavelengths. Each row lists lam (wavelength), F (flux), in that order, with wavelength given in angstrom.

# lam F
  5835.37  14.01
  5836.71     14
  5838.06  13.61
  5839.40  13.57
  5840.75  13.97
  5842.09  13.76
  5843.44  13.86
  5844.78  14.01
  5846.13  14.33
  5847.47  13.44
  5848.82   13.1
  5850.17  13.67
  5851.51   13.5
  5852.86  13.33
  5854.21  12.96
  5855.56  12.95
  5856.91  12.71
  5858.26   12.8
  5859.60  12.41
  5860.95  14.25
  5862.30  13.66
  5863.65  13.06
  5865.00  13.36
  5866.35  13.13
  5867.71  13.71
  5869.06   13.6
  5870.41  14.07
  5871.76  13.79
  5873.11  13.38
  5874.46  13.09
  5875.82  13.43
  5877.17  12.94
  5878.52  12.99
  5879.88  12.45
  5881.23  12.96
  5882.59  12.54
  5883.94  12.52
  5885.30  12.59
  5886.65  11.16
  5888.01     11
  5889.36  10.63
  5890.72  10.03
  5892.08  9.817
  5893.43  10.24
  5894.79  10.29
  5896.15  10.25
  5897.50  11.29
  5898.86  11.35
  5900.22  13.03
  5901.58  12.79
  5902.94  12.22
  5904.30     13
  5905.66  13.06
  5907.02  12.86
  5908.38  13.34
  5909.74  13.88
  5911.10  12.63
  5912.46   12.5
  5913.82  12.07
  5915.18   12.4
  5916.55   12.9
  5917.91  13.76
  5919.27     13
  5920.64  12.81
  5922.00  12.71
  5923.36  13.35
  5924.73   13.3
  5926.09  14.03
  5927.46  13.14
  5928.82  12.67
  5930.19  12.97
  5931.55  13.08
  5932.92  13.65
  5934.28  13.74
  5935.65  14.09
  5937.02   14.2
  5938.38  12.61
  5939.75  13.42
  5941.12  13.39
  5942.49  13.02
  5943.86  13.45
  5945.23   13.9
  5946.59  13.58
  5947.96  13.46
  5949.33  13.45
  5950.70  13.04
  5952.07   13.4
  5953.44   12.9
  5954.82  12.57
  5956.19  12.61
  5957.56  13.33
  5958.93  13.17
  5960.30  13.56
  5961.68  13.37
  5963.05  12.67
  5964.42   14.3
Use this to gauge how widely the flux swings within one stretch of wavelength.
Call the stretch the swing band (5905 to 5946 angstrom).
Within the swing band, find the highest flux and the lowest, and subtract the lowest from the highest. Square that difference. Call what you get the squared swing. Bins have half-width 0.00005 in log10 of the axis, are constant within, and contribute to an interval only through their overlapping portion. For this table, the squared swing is 5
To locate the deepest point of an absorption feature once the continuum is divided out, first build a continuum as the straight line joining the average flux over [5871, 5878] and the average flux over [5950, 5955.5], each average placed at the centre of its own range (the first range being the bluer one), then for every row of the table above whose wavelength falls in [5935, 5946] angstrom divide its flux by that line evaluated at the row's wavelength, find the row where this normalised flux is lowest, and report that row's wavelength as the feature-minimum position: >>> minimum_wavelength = 5938.38 angstrom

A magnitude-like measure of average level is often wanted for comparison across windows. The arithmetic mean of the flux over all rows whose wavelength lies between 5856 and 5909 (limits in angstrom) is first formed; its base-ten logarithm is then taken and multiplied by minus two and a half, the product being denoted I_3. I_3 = -2.74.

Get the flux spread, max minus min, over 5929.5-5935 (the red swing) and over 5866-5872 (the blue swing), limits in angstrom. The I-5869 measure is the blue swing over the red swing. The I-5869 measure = 1.2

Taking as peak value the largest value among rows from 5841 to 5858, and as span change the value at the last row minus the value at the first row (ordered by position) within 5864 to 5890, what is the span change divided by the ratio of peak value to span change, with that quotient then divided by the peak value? 0.0363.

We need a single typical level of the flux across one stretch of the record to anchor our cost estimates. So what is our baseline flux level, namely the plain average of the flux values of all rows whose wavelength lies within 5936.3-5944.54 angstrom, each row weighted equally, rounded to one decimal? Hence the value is 13.3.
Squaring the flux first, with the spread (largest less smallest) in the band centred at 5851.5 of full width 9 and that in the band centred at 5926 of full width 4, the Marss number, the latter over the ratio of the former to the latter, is 31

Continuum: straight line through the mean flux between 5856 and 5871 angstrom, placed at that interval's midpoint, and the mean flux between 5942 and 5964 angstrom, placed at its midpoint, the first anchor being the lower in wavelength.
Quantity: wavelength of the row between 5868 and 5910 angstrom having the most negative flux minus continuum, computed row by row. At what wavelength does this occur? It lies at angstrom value 5892.08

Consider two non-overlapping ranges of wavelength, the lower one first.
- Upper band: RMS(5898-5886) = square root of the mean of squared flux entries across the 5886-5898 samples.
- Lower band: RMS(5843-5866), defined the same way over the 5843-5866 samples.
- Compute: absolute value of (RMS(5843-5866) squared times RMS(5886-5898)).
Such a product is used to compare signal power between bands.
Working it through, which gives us 1888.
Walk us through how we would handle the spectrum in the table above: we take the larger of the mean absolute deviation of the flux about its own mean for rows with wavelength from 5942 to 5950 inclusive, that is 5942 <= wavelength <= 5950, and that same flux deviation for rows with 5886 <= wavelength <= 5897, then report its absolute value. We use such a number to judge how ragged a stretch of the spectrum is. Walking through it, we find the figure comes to 0.38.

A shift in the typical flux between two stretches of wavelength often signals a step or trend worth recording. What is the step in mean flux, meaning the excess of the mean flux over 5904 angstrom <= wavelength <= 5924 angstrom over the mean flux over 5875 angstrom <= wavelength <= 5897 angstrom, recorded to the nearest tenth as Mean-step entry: 1.3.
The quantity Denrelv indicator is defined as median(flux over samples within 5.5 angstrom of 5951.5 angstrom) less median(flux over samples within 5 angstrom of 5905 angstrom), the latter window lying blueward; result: 0.2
